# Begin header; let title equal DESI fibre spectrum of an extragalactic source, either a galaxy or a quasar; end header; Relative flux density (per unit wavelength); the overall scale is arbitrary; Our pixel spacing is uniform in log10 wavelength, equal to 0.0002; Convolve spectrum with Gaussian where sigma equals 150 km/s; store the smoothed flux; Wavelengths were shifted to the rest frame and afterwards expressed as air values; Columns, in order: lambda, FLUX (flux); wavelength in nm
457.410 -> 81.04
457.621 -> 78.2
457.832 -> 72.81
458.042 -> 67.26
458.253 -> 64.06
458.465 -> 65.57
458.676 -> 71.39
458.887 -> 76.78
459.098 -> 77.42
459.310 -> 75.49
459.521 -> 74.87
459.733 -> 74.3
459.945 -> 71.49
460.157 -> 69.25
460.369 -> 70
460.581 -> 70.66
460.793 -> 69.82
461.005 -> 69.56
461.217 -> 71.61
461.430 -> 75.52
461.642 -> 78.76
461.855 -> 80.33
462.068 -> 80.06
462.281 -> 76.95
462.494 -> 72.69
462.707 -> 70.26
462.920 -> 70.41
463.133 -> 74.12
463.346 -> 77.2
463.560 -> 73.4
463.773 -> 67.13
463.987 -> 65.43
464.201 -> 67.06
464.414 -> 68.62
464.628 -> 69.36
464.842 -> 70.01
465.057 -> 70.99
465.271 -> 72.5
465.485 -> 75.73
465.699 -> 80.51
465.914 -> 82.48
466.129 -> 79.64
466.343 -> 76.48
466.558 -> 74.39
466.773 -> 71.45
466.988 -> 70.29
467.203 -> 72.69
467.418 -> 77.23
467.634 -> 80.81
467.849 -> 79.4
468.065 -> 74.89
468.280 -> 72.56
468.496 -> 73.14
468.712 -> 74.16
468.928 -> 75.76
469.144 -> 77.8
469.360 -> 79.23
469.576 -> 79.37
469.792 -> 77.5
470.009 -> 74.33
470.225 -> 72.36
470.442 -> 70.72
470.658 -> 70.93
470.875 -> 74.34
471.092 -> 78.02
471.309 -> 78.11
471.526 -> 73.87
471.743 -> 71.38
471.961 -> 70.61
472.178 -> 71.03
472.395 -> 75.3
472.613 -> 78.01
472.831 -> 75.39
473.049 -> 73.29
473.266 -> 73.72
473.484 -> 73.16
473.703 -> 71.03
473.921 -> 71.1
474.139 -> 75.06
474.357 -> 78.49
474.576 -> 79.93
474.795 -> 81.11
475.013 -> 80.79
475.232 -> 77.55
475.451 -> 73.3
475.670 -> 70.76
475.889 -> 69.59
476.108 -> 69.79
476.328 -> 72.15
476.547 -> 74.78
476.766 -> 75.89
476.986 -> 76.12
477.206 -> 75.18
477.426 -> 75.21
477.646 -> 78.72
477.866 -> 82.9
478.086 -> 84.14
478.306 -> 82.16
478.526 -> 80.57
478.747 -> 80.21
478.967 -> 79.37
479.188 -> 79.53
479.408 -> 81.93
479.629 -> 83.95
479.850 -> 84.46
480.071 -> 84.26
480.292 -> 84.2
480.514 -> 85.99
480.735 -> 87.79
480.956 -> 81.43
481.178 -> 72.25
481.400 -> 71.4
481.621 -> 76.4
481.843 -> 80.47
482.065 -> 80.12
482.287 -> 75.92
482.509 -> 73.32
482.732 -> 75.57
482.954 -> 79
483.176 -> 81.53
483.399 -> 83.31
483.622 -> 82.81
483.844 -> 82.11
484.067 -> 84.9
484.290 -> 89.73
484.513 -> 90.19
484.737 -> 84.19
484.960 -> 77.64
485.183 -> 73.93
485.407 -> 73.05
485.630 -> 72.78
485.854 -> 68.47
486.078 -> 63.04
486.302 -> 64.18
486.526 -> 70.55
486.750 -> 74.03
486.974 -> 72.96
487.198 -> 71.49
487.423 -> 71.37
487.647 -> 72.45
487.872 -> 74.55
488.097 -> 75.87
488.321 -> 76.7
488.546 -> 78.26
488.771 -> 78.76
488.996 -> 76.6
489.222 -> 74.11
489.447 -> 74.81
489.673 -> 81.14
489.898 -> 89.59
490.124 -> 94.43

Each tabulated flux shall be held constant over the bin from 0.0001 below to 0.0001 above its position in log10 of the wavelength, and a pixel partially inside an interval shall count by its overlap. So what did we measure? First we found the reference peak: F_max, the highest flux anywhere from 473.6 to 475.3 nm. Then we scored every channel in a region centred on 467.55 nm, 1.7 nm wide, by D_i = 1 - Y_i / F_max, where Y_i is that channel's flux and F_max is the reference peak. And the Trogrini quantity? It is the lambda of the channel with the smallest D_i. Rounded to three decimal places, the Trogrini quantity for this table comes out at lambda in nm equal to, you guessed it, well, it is 467.634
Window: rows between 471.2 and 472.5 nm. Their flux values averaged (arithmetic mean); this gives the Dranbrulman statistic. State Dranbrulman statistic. 73.4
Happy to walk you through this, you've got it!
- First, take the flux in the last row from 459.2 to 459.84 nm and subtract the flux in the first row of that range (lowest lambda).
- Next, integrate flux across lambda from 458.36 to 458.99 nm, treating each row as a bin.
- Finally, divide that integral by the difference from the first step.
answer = -38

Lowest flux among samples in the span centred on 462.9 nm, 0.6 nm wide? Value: 70.26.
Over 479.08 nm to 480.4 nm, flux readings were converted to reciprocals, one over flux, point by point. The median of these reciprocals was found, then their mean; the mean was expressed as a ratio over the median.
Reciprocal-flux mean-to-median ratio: 1.01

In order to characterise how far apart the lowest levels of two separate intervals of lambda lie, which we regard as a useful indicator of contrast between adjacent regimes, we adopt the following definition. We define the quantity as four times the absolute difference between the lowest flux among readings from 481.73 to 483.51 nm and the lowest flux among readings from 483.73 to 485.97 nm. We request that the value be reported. 19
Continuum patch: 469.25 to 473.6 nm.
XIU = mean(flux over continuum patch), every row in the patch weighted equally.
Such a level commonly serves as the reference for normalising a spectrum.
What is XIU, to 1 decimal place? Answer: 74.5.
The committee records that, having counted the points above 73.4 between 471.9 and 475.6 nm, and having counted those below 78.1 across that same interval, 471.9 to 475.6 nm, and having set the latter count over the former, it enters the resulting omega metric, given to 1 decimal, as 1.3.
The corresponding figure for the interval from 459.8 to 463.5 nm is 2.0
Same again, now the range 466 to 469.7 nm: 1.0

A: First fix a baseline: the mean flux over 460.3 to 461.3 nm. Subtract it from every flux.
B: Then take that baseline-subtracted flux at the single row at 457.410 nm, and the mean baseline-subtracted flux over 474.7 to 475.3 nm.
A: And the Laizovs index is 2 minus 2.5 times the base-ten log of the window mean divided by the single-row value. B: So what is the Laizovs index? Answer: 2.1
